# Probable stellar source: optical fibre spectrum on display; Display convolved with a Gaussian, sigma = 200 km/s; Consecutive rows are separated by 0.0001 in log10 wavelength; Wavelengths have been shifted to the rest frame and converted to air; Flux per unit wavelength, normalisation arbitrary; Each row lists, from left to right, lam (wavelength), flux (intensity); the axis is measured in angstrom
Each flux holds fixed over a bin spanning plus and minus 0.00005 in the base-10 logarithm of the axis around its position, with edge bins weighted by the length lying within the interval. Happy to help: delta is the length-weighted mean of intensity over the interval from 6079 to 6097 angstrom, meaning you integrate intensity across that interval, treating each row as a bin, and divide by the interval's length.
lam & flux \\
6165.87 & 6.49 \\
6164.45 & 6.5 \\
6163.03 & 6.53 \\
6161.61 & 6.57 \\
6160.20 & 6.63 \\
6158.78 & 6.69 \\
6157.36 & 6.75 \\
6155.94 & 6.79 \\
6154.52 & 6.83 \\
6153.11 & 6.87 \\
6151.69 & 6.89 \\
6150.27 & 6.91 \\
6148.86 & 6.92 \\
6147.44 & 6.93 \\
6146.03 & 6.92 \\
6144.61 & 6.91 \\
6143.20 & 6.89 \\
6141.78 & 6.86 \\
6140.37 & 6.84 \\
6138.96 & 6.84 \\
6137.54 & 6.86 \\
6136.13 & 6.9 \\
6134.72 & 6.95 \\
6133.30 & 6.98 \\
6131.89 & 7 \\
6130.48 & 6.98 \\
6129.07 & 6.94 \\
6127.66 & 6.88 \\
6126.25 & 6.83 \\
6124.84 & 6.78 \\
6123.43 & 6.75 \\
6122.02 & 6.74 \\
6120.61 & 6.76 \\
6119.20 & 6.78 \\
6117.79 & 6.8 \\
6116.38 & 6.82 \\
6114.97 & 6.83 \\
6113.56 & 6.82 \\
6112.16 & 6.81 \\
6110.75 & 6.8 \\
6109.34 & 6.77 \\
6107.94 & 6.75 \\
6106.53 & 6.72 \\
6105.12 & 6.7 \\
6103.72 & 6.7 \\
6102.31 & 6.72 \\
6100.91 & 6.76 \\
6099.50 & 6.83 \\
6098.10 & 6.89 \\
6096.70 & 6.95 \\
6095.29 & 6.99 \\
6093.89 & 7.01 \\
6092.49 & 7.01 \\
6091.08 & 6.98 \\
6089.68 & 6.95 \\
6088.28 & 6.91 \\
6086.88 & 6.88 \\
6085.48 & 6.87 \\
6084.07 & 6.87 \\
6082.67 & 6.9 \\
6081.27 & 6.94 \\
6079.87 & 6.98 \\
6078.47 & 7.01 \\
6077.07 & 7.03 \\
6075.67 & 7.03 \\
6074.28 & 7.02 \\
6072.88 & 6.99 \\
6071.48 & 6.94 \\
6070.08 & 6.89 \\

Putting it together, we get 6.94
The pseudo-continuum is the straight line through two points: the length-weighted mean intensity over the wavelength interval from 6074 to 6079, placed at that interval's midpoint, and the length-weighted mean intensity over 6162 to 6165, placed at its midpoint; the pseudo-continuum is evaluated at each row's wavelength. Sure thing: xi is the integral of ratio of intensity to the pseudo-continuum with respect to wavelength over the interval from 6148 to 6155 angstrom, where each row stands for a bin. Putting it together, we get 7.32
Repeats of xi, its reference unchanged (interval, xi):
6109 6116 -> 6.99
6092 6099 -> 7.05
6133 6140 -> 7.23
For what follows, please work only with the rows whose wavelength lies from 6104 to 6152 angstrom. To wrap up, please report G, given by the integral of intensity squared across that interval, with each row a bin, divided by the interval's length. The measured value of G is 46.9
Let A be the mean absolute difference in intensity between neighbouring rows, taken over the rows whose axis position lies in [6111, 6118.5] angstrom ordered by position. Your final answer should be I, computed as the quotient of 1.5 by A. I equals 120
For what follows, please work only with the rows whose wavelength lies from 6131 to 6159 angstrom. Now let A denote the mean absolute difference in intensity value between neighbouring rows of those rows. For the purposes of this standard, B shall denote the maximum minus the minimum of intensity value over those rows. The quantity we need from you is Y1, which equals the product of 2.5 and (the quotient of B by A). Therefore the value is 30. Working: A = 0.0258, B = 0.310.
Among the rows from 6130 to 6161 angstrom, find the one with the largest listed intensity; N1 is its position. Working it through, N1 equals 6131.89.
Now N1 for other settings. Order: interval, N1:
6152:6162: 6153.11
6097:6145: 6131.89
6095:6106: 6095.29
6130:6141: 6131.89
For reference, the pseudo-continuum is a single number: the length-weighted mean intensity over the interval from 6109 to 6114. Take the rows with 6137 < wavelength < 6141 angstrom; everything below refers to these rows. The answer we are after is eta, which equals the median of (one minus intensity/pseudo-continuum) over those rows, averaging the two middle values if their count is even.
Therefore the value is -0.005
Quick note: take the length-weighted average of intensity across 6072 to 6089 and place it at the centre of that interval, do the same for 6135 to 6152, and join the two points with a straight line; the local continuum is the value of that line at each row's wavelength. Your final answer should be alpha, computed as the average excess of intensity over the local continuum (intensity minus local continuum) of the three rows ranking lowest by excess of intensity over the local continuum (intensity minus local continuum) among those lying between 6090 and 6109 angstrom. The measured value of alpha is -0.224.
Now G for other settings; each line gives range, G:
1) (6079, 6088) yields 47.7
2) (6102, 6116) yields 45.8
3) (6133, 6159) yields 47.2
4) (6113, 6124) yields 46.0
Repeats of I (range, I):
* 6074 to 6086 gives 71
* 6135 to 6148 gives 80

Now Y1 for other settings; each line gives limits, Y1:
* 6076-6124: 32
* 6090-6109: 24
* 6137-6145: 10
